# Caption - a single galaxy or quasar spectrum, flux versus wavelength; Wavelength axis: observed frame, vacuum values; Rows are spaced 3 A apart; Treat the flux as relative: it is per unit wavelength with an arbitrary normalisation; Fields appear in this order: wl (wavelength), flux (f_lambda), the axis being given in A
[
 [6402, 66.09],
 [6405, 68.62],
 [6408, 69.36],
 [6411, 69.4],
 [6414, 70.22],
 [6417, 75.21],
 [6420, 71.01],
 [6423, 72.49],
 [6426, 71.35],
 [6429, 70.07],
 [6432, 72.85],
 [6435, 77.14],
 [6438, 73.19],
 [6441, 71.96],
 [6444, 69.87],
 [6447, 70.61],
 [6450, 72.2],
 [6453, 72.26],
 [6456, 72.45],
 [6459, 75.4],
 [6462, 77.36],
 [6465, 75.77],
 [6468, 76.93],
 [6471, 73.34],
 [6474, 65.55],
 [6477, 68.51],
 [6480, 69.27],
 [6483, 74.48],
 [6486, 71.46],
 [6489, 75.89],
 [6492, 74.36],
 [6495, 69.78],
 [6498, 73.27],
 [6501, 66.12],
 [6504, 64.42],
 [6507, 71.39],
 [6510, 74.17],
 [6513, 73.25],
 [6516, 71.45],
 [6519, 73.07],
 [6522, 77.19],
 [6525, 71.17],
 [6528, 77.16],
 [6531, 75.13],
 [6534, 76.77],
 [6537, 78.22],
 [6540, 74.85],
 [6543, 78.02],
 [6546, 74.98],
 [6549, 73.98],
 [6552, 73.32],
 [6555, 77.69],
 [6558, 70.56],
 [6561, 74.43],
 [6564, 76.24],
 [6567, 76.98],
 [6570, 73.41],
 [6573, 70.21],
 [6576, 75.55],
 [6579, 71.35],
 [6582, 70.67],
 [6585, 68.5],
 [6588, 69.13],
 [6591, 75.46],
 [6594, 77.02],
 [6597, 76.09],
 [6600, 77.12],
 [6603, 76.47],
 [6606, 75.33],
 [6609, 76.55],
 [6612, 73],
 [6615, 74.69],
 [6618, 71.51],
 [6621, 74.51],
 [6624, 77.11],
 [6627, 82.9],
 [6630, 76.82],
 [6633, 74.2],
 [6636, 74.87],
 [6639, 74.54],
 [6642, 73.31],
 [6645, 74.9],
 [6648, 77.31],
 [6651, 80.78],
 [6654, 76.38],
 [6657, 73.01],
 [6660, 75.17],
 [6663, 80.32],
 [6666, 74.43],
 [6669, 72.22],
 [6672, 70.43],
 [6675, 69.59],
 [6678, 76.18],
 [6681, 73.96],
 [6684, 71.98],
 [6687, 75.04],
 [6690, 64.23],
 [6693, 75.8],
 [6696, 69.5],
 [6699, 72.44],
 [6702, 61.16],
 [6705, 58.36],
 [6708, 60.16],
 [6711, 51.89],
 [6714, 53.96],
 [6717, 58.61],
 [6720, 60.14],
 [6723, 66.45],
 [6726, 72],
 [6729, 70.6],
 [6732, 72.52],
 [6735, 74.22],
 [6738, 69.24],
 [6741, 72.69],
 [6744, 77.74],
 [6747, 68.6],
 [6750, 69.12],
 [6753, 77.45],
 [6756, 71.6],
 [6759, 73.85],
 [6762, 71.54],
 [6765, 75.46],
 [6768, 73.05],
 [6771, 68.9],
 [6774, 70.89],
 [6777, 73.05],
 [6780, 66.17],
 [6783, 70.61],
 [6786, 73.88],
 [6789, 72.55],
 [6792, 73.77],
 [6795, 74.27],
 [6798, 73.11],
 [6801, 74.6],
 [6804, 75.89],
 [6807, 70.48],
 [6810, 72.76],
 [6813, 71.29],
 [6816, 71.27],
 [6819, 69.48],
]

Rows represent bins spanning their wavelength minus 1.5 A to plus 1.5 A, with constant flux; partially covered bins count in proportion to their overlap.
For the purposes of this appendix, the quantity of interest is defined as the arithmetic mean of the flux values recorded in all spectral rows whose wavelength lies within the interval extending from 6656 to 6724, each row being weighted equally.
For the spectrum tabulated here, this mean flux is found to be 68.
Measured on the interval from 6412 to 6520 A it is 72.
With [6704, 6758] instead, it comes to 67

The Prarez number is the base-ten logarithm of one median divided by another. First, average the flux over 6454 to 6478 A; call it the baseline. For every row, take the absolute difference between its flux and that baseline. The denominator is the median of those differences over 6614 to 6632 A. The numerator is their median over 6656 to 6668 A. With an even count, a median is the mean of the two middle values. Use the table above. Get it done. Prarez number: -0.2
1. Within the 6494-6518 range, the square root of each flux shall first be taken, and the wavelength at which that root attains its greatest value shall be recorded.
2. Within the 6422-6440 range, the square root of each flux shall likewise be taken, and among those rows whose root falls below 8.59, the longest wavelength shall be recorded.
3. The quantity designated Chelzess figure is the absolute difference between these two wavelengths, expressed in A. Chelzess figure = 72 A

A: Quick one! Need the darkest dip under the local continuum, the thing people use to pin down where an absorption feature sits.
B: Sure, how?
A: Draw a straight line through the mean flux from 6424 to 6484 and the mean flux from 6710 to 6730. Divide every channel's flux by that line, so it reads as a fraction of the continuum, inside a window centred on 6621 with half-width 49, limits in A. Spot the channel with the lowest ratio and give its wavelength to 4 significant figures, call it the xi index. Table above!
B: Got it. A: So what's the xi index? 6585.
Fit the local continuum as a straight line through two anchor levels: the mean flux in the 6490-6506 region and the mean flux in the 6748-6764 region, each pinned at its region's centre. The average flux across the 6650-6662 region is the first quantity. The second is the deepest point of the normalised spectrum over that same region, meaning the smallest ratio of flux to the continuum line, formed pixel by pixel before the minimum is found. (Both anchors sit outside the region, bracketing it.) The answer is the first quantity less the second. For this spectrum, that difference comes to 75.3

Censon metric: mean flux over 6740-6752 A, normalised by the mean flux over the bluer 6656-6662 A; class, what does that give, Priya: 0.97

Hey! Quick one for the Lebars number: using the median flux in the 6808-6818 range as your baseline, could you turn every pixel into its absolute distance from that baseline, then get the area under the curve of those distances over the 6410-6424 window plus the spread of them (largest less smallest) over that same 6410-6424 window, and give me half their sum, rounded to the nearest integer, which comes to 14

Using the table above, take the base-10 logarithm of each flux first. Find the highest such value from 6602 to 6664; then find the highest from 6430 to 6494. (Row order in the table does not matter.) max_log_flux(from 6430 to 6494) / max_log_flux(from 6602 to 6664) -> 0.98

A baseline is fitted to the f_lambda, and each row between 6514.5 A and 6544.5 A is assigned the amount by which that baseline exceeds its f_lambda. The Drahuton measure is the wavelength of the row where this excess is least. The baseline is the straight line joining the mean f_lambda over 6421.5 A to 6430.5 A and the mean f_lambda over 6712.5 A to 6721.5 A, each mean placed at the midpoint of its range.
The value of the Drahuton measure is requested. 6543 A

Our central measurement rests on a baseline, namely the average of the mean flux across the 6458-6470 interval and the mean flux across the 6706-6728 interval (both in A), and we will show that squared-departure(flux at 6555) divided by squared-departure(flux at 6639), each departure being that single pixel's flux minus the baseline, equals 2.3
